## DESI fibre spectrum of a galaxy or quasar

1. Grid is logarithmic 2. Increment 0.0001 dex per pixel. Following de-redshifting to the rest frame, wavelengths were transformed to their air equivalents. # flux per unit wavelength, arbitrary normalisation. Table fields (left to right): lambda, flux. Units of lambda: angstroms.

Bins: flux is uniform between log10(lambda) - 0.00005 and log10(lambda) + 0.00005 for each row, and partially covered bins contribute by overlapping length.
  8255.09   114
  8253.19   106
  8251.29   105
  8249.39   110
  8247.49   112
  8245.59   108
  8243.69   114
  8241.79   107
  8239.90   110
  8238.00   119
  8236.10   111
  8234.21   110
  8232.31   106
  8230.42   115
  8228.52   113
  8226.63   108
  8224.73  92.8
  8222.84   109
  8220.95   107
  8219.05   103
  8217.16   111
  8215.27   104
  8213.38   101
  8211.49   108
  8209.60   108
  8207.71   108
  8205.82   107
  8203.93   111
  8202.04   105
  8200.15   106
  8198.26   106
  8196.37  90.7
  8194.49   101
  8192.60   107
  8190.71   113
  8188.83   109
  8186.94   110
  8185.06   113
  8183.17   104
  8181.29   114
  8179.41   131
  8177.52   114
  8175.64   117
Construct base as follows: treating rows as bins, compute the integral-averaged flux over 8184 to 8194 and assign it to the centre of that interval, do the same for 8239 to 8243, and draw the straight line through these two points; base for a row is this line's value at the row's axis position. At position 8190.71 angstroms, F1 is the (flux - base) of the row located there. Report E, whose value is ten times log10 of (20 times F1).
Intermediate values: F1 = 3.2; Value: 18.1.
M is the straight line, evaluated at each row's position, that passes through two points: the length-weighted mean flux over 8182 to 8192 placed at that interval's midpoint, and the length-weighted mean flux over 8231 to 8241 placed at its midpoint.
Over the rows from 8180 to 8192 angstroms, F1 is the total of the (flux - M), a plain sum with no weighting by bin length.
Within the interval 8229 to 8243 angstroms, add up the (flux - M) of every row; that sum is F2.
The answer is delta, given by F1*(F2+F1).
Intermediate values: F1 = 4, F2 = -2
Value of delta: 12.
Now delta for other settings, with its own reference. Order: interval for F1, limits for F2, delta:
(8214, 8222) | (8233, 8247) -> 358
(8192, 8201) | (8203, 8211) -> 1896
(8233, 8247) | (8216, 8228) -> 53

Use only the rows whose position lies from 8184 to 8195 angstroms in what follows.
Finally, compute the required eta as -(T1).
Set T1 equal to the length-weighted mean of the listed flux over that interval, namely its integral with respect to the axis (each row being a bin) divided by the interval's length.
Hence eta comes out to -109.0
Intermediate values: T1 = 109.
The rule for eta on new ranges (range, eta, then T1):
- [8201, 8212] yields -107.8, 108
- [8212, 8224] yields -105.7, 106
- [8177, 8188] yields -114.2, 114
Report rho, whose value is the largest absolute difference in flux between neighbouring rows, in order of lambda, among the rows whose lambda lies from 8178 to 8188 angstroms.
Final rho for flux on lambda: 17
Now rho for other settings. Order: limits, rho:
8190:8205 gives 15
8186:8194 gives 6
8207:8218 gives 7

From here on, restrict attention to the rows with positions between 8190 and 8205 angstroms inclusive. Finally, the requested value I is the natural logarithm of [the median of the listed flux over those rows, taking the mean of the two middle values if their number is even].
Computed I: 4.66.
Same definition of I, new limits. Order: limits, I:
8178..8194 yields 4.71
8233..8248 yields 4.71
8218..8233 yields 4.68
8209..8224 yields 4.68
